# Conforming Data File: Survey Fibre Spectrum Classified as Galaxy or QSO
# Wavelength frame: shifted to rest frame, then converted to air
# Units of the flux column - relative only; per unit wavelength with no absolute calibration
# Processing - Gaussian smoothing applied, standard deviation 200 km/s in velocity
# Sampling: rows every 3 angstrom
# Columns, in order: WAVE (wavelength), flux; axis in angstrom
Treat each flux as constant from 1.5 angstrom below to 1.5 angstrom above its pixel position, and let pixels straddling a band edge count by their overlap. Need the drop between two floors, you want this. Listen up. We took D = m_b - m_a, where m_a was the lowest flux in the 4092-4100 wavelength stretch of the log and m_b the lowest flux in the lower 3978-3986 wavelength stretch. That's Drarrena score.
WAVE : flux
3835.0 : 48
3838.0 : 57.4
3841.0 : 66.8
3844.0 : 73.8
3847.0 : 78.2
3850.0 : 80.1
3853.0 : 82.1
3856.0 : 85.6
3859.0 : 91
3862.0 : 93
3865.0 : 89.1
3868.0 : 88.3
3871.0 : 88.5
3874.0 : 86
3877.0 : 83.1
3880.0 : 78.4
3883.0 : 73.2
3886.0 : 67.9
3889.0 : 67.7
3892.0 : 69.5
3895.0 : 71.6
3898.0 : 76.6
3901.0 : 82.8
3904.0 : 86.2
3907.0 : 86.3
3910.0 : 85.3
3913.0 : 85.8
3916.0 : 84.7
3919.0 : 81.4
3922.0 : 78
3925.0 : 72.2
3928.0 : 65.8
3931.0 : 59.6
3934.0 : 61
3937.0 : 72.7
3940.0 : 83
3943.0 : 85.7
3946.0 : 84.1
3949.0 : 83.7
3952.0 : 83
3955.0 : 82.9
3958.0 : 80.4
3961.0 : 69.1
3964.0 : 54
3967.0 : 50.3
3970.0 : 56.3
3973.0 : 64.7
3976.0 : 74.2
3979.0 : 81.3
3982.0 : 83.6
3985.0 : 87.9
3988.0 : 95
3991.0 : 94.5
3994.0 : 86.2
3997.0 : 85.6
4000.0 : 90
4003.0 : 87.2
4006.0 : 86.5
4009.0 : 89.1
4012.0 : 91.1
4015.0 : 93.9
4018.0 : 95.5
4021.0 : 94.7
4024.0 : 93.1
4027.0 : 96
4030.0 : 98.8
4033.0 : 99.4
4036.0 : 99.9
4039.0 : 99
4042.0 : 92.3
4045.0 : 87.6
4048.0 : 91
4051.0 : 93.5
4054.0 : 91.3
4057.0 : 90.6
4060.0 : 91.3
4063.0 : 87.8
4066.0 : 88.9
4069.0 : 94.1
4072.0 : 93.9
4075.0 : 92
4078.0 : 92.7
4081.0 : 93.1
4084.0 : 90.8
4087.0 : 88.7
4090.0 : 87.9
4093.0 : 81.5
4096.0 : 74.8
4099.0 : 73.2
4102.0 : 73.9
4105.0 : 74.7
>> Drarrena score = 8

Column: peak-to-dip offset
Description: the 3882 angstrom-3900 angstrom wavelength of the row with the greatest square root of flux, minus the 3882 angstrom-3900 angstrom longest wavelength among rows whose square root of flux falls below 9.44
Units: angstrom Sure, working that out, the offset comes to 0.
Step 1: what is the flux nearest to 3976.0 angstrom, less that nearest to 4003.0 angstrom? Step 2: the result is -13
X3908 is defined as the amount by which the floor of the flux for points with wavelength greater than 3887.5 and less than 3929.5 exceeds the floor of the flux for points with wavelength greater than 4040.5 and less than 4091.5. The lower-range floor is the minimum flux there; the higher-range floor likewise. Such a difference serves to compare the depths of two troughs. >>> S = -22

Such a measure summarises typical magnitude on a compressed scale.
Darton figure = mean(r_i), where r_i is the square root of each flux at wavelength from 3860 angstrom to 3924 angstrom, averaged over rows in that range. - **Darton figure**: 9.0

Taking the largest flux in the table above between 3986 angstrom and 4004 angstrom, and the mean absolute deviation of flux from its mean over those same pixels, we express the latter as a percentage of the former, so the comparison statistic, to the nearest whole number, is 4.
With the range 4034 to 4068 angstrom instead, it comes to 3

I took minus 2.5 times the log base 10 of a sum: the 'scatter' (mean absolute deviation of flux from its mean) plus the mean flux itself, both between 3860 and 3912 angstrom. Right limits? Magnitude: -4.86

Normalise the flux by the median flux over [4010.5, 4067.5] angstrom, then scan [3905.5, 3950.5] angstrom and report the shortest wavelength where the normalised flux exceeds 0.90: 3907.0 angstrom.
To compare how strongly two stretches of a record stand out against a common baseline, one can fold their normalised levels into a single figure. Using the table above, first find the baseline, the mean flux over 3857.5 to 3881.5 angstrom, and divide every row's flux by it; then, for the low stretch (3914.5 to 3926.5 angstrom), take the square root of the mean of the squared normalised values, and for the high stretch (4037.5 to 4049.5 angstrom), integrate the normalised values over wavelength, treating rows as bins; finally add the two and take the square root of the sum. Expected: 3.69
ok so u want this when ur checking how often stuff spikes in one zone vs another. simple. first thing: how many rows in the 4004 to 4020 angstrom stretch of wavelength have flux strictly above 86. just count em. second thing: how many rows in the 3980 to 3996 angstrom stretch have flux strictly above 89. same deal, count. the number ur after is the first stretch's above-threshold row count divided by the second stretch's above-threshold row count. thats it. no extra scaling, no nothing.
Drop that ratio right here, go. 2.5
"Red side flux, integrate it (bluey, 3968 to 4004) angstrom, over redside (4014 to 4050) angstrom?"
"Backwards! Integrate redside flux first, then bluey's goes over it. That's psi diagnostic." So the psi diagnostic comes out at 0.86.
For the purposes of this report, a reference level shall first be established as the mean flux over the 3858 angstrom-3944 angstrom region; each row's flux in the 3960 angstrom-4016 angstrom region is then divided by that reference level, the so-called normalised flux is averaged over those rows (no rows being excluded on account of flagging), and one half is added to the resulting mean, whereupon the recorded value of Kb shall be 1.51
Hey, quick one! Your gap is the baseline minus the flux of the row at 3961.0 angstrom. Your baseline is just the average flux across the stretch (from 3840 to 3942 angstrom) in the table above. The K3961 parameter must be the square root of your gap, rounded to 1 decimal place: 3.1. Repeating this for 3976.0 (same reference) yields 2.1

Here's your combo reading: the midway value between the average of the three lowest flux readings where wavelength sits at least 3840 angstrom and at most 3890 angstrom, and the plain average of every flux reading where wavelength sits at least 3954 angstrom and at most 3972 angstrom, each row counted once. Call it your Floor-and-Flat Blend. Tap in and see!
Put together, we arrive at 66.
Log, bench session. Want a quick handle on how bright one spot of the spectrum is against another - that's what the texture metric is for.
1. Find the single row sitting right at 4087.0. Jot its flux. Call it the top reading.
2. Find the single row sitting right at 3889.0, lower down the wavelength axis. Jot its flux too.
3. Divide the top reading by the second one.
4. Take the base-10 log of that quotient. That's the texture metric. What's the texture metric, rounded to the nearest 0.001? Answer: 0.117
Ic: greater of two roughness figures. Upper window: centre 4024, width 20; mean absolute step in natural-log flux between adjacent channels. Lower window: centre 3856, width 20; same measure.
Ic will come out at 0.036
